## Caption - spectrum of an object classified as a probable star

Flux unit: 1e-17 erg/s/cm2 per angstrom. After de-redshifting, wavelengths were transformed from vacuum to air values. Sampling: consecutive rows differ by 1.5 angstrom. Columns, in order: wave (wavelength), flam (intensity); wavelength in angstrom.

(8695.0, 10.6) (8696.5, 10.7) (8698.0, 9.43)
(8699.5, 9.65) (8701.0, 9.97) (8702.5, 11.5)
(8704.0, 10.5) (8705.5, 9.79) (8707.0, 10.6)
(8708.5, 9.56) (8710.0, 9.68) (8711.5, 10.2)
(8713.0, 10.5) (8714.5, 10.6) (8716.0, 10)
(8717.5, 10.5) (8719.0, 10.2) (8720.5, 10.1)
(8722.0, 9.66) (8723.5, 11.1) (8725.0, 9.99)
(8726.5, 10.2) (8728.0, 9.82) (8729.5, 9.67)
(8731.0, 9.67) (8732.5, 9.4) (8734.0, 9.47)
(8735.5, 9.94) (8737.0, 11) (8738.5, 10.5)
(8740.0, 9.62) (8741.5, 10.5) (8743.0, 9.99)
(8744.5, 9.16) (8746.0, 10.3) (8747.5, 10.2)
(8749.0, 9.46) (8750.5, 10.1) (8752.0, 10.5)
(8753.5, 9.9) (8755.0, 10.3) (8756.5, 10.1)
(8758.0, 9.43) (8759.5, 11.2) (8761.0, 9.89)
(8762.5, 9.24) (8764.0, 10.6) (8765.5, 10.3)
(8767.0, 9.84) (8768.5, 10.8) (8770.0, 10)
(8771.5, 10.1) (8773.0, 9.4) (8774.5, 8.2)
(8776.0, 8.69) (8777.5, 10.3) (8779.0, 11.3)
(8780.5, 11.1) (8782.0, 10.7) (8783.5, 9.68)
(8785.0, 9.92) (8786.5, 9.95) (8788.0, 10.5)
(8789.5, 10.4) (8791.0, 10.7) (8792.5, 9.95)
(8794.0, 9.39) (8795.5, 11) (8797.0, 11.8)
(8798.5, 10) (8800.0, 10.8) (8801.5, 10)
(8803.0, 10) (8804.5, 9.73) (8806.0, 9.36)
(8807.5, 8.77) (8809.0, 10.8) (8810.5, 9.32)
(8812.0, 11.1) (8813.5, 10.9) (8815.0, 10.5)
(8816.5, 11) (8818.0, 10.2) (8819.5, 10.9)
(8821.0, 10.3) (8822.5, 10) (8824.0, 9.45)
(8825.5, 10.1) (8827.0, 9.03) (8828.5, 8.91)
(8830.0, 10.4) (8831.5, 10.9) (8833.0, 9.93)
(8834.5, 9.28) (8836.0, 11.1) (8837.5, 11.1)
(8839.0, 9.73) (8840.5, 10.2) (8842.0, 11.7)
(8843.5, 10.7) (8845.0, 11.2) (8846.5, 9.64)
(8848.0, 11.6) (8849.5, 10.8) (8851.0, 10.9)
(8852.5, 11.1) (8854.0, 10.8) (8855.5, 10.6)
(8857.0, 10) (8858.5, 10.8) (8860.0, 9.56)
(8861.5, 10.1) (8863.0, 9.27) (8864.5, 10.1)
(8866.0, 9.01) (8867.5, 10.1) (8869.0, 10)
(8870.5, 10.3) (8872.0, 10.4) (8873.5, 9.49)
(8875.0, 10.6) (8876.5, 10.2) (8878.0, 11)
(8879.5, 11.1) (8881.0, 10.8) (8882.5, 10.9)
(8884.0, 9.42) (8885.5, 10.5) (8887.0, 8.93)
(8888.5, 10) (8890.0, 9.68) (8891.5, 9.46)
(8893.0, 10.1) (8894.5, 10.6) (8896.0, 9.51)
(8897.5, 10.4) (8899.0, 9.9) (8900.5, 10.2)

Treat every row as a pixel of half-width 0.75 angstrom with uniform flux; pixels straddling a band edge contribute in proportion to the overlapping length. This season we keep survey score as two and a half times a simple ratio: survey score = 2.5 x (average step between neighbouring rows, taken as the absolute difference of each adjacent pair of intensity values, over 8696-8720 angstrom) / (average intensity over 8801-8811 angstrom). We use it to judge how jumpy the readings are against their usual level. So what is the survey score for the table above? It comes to 0.160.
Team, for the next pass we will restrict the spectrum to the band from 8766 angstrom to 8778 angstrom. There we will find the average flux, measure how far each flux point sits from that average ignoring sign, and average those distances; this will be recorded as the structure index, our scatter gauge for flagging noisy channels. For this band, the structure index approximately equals 0.68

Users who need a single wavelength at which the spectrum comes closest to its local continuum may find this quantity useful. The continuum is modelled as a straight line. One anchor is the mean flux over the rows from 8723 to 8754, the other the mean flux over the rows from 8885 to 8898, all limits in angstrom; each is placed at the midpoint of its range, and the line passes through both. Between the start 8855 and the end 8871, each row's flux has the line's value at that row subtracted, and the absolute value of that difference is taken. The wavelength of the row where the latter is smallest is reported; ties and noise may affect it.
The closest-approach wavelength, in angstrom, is 8857.0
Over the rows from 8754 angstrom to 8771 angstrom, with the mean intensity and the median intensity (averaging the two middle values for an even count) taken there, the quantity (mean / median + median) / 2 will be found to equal 5.55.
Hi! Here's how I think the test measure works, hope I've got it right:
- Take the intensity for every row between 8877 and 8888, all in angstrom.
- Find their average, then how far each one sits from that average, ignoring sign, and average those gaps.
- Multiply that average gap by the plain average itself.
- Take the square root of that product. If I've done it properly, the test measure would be 2.67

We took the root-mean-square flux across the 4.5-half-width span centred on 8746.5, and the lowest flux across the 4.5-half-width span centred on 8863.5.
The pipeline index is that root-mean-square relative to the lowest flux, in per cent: 110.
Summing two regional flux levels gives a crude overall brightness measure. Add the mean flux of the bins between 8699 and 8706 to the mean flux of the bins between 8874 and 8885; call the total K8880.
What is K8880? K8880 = 20.9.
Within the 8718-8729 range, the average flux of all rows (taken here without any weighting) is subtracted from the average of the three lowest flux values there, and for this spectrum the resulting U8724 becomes -0.33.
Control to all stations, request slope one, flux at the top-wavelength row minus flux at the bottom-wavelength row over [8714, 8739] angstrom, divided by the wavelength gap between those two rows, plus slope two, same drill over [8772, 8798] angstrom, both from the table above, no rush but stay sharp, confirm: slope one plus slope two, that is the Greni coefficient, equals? 0.10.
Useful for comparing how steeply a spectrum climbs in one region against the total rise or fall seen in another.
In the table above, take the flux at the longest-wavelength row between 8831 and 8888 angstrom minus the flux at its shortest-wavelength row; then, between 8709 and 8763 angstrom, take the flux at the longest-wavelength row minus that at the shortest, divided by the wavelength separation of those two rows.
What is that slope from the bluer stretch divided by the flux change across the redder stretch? 0.00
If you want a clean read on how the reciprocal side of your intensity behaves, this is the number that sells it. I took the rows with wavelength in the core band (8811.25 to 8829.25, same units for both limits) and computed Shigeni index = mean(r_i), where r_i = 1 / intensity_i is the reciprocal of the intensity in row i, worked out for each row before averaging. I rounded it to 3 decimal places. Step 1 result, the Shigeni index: 0.099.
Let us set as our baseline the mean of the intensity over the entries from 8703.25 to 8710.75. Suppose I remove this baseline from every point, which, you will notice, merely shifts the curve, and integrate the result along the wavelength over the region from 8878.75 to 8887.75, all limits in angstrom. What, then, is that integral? 2.2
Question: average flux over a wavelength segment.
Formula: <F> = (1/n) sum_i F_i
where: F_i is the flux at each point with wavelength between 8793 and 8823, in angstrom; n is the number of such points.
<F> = 10.29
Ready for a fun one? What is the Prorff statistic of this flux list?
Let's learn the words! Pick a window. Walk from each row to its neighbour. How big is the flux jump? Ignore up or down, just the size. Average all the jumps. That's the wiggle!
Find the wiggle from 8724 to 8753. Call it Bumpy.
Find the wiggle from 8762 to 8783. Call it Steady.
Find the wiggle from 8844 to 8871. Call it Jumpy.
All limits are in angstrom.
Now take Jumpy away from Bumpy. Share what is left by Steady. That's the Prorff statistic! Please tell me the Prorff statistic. -0.31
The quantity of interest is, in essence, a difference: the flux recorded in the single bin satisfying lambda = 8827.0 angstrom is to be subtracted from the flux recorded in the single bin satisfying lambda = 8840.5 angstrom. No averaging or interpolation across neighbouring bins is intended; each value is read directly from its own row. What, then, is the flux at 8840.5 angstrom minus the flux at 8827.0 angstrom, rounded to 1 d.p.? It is 1.2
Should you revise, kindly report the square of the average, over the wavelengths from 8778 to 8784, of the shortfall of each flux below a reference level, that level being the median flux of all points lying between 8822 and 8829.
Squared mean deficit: 1.6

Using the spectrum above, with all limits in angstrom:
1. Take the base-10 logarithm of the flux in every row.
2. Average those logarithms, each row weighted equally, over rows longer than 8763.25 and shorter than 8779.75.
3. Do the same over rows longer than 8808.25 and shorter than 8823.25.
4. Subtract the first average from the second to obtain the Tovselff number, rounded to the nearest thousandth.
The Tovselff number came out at 0.024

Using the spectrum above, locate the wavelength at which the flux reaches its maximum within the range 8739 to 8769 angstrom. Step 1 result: 8759.5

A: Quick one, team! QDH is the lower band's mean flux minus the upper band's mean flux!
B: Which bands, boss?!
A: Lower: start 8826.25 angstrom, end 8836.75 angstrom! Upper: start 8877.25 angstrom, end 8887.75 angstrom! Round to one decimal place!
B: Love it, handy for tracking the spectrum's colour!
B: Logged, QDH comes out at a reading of -0.4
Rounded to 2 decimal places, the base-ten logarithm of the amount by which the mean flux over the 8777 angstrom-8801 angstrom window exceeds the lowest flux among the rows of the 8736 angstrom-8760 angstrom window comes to 0.12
